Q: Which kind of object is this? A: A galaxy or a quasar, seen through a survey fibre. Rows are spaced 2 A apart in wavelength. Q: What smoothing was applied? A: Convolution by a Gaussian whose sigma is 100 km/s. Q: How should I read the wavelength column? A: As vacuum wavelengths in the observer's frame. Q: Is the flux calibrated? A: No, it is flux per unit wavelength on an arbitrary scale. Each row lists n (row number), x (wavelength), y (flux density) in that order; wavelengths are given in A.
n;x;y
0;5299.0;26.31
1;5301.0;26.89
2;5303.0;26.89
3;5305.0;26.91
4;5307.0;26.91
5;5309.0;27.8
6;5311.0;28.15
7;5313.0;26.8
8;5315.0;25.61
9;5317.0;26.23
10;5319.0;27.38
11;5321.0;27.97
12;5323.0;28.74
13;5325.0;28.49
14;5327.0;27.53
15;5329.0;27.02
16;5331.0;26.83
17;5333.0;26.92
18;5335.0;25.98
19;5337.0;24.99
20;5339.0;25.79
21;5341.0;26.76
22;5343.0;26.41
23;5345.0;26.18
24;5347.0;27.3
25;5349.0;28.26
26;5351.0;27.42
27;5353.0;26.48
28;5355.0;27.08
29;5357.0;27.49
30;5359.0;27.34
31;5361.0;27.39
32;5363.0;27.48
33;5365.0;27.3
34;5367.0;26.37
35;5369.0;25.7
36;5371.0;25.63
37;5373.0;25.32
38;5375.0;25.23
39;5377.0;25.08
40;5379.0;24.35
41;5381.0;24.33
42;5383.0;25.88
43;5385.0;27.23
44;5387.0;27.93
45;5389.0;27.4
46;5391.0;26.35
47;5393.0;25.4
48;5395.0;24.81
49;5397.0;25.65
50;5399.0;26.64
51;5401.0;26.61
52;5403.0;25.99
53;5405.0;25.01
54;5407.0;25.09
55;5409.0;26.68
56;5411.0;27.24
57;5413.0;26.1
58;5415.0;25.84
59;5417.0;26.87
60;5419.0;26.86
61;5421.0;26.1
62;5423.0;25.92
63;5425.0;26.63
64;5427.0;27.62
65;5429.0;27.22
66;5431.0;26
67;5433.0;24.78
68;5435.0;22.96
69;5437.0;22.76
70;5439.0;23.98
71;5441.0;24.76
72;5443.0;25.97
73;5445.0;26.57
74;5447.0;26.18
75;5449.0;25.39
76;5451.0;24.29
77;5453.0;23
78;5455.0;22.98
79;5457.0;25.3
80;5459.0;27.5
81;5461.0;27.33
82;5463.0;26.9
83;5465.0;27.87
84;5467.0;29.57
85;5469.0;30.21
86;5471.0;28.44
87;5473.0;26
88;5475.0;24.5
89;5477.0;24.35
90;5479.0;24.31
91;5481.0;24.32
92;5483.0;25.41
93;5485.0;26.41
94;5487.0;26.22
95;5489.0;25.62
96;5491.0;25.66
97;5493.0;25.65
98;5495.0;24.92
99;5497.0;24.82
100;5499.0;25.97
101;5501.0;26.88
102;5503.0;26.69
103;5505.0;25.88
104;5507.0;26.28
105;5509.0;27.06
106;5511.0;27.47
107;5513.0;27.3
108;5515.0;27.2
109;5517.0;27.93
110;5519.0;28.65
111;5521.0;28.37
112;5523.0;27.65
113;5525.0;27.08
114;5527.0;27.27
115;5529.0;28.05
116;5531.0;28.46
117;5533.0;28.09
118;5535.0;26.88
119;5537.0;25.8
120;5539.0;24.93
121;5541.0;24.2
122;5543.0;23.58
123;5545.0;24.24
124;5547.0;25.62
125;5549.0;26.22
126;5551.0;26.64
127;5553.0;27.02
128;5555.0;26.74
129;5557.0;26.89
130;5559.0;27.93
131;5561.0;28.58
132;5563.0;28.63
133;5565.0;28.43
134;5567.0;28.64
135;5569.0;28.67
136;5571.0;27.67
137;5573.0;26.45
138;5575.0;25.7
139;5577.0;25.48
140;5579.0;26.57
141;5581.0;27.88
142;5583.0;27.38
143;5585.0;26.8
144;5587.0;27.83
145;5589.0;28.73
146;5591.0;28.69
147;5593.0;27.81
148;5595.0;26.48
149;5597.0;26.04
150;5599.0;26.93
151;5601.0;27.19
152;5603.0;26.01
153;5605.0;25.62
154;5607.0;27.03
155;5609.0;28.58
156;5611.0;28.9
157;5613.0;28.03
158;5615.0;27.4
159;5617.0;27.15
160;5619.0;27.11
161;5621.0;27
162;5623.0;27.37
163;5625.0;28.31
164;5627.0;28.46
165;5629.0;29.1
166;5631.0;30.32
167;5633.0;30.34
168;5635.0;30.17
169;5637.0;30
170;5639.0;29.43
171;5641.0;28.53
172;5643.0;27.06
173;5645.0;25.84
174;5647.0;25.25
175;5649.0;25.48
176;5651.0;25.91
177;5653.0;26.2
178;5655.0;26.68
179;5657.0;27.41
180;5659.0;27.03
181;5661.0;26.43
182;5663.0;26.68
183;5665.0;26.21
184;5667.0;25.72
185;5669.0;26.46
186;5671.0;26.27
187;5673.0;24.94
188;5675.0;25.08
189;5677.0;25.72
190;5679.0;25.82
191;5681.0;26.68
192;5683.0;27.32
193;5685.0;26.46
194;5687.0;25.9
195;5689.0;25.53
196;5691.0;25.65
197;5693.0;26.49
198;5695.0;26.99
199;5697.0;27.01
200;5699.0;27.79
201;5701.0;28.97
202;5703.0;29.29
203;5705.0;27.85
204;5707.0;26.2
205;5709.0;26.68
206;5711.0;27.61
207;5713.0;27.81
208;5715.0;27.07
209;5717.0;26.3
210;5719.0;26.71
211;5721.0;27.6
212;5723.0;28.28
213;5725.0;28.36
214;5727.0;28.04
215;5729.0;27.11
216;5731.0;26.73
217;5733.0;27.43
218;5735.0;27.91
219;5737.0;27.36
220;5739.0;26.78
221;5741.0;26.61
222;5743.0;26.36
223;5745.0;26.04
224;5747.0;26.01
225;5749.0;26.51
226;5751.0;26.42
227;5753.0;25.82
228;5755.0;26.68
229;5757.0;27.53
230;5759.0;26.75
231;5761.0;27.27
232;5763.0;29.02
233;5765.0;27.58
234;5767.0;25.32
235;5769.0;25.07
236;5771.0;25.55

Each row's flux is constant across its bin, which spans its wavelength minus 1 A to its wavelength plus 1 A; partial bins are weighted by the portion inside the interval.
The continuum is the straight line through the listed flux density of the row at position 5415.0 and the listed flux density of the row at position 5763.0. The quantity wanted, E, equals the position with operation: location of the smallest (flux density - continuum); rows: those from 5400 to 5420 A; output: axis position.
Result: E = 5405.0 A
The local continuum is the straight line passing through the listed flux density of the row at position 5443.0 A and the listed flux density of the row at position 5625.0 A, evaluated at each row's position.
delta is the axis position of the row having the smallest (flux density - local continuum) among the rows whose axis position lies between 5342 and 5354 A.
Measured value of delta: 5345.0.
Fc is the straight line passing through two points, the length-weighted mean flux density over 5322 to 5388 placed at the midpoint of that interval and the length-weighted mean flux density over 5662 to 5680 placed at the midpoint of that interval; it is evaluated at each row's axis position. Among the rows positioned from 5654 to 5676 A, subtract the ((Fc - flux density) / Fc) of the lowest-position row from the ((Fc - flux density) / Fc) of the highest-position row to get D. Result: 0.060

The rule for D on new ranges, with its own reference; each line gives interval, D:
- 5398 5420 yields -0.010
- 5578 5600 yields -0.016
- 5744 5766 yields -0.062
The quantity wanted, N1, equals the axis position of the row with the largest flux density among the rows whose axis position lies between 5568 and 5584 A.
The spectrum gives 5569.0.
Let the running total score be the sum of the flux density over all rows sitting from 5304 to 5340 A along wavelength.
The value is 486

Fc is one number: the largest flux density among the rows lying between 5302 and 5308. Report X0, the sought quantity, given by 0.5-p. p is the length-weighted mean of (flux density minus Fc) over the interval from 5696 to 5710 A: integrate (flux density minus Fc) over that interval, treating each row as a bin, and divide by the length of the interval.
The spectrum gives -0.27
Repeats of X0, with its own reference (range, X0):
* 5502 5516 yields 0.57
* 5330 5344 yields 1.17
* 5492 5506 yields 1.58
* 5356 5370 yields 0.40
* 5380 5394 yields 1.05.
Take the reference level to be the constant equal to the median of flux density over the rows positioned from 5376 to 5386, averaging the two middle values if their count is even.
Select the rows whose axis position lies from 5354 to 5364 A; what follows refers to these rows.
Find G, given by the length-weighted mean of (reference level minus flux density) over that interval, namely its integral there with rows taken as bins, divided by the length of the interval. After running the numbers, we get -2.3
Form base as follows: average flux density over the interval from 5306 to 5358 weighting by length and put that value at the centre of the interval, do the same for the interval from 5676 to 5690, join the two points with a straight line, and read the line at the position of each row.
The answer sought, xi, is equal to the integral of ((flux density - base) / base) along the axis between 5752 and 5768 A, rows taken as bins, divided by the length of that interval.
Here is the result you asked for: 0.037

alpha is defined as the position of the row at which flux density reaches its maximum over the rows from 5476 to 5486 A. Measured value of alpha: 5485.0 A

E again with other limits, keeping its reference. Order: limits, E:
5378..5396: 5381.0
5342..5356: 5345.0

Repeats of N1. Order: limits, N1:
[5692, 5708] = 5703.0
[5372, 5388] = 5387.0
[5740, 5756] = 5755.0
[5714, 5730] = 5725.0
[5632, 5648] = 5633.0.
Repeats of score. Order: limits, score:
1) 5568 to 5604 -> 488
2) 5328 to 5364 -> 483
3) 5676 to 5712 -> 484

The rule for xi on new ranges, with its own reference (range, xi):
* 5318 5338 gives 0.006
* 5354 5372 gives -0.003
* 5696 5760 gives 0.041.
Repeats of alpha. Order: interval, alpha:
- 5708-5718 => 5713.0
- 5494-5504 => 5501.0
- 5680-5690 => 5683.0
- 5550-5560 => 5559.0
